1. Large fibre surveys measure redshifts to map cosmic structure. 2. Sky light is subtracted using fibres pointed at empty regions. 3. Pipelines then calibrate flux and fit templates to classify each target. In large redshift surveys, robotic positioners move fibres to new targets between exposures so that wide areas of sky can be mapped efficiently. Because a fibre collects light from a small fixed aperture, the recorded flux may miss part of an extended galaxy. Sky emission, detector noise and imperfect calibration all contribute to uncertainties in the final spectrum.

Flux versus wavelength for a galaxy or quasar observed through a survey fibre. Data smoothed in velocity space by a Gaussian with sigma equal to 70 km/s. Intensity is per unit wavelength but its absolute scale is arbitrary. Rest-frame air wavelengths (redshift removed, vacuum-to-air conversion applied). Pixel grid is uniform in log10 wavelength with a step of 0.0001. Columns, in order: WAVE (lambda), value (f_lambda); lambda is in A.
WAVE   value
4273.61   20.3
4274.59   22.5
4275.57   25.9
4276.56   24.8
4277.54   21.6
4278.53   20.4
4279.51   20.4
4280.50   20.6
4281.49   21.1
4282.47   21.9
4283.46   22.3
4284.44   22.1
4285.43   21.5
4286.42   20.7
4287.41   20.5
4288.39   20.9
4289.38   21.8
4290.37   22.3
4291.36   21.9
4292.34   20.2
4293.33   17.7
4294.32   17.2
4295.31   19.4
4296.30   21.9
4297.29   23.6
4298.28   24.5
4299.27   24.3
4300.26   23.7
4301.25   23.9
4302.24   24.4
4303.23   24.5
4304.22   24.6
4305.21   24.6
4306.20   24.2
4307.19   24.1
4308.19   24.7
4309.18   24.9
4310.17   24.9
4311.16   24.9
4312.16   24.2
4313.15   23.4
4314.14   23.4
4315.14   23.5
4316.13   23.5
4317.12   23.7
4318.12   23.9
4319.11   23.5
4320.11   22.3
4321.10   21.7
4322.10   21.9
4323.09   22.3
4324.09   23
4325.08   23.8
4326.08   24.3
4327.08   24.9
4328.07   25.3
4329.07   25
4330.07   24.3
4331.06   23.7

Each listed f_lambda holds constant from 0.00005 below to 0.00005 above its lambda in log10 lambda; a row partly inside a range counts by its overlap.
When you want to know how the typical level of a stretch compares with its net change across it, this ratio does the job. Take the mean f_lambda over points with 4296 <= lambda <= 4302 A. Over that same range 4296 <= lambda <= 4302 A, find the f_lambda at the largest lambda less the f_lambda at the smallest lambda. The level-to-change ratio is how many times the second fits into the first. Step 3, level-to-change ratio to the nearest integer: 12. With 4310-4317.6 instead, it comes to -20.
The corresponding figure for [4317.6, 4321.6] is -10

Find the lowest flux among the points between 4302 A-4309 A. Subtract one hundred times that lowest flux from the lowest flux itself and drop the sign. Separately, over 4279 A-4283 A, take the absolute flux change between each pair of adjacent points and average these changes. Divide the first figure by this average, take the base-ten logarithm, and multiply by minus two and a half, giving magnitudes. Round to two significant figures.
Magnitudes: -9.2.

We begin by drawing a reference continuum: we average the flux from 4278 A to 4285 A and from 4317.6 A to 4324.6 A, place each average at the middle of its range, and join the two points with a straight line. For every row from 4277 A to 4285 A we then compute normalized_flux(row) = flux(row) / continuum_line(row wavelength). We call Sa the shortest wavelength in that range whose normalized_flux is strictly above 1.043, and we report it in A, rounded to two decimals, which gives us 4283.46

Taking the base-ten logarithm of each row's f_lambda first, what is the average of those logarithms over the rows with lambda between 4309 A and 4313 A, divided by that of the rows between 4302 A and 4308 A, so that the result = 1.00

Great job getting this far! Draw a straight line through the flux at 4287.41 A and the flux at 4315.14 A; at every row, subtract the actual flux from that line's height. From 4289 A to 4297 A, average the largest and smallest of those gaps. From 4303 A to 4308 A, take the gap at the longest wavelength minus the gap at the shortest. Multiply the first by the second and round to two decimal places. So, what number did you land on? 1.06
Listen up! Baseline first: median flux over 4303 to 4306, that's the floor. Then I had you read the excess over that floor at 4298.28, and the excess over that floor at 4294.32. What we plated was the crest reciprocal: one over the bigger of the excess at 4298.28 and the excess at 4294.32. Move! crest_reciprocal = -10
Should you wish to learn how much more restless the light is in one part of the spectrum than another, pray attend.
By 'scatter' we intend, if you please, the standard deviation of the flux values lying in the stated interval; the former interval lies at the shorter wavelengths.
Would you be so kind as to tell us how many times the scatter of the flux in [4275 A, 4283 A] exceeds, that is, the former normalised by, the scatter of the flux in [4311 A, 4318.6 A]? 4.1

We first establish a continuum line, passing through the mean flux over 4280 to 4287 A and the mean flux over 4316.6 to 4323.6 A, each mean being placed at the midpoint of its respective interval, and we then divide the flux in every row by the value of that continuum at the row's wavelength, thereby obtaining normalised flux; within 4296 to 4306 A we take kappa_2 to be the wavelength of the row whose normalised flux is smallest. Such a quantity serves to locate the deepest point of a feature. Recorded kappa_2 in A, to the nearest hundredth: 4296.30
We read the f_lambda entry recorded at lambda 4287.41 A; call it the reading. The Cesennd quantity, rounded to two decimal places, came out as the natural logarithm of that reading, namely 3.02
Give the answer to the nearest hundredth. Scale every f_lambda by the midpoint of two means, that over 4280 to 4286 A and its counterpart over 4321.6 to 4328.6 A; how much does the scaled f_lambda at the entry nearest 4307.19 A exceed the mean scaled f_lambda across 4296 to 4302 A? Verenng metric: 0.02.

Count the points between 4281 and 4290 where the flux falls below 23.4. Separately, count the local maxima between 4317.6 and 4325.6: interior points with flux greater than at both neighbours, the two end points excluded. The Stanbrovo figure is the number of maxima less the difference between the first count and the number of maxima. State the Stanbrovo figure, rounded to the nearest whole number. -9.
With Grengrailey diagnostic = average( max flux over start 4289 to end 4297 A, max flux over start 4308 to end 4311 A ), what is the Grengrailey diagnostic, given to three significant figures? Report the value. 23.6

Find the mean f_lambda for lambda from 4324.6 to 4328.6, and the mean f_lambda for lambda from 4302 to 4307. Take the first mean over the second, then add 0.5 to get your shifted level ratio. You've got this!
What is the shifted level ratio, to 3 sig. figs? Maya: 1.50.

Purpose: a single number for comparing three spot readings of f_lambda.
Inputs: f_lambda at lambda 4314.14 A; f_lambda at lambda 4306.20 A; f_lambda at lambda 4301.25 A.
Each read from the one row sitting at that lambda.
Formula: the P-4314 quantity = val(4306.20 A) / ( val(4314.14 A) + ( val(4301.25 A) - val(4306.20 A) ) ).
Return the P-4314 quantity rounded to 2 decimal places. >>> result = 1.05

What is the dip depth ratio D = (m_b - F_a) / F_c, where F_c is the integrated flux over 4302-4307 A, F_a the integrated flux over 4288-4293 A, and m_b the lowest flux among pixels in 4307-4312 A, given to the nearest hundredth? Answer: -0.67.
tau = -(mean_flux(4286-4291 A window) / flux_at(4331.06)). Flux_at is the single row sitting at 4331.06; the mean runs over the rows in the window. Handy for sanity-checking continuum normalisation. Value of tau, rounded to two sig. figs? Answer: -0.90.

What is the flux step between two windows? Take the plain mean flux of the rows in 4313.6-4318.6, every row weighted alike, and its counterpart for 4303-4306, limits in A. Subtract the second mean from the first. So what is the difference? -1.0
